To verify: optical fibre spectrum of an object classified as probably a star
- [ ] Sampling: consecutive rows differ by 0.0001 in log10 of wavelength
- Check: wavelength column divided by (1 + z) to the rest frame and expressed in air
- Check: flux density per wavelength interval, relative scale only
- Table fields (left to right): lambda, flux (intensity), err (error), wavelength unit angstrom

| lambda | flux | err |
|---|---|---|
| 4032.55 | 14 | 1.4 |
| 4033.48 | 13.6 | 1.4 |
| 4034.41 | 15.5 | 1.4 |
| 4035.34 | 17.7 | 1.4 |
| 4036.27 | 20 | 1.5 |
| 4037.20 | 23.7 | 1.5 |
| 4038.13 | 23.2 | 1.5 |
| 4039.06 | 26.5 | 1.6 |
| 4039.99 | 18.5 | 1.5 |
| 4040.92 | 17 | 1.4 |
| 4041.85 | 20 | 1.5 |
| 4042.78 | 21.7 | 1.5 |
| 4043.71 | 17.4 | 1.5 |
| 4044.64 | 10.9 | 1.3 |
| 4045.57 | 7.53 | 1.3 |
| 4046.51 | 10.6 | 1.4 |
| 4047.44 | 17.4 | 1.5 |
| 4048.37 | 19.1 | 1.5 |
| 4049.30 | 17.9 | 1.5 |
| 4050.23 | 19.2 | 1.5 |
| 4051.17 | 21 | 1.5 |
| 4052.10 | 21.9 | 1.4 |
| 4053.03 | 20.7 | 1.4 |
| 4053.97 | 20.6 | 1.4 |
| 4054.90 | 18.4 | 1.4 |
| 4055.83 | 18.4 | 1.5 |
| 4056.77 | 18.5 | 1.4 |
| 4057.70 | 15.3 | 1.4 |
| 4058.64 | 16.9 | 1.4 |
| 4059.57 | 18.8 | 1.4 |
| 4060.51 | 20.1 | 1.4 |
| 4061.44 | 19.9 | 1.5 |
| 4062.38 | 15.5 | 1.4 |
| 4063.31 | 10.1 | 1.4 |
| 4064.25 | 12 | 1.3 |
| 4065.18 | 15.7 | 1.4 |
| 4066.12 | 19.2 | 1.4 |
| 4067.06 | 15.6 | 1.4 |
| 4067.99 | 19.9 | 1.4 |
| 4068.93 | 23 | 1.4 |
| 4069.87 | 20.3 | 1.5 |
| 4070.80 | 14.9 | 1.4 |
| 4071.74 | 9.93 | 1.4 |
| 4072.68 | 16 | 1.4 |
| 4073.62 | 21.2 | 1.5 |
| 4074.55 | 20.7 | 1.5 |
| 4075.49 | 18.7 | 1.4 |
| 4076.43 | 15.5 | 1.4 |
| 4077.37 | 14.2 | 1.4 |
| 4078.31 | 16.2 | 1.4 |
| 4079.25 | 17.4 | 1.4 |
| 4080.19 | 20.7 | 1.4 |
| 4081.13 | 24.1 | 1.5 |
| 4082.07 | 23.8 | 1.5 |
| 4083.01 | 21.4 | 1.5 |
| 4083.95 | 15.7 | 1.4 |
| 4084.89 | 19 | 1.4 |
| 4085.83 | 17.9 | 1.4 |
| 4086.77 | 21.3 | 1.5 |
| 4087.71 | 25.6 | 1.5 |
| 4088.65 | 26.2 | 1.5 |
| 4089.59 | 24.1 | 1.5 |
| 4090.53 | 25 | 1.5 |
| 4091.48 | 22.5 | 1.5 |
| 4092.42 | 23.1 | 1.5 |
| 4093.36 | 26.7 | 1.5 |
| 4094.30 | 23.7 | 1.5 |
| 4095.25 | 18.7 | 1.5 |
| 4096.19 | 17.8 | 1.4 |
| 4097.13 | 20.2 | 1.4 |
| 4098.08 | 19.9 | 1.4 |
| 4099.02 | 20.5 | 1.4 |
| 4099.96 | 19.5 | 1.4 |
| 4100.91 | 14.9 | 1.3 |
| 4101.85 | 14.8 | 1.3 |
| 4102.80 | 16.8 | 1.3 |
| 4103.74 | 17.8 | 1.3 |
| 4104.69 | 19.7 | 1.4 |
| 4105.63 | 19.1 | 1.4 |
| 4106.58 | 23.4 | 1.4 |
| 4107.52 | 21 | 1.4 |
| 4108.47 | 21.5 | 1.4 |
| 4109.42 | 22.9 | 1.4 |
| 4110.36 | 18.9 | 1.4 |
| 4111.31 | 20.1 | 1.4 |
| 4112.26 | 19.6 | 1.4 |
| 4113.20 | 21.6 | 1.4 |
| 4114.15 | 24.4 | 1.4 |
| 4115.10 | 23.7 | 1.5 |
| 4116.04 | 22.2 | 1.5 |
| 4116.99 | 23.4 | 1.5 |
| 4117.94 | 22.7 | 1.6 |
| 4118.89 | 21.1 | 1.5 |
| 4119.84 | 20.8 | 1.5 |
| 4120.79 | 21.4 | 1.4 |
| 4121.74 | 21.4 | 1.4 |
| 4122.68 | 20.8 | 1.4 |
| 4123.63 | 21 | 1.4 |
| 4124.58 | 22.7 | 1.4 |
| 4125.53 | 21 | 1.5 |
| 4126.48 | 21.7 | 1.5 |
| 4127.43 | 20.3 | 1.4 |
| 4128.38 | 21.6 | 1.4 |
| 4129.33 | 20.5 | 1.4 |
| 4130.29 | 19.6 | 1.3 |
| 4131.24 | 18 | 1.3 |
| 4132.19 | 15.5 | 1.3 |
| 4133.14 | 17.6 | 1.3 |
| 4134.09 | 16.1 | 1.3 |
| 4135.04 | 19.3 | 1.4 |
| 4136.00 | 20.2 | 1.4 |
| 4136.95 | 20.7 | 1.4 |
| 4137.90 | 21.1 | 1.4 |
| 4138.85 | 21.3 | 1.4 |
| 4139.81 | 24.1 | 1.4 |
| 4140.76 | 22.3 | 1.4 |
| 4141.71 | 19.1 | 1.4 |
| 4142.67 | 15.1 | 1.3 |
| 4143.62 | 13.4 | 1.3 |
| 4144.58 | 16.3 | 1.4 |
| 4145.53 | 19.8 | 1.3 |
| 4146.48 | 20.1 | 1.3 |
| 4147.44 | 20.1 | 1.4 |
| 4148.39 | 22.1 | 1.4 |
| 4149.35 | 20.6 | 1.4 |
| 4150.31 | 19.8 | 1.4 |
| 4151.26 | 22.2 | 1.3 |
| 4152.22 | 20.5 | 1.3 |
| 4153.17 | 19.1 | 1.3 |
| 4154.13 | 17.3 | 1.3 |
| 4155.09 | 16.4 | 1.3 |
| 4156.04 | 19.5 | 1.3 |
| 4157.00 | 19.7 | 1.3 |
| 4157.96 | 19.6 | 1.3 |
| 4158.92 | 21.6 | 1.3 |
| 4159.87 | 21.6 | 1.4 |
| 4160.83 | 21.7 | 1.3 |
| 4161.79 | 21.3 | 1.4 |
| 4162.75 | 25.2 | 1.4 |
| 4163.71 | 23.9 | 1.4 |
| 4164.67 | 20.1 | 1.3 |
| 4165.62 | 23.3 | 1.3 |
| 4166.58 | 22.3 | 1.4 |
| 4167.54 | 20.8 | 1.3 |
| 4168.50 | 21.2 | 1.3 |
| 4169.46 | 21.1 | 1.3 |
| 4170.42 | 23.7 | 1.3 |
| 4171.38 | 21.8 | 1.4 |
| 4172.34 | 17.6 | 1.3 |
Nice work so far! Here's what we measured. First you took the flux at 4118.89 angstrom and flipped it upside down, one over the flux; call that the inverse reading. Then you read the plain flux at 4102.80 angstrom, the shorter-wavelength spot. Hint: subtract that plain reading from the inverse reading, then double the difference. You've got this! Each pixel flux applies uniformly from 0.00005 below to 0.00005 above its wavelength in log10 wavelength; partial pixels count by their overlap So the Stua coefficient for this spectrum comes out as -33.5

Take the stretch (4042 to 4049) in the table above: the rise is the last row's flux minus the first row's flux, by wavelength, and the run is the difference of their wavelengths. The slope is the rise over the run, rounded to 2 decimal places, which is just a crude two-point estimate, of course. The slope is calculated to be -0.47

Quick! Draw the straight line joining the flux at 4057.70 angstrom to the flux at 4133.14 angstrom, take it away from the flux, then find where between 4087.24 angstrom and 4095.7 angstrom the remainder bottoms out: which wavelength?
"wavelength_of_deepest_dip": 4095.25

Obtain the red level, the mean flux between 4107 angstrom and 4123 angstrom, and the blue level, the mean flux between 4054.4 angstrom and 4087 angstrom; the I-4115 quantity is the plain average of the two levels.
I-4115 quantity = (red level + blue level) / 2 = 19.8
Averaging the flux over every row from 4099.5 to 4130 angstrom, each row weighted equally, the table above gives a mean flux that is 20.7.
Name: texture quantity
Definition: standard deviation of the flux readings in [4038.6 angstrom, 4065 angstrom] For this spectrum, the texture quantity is 4.1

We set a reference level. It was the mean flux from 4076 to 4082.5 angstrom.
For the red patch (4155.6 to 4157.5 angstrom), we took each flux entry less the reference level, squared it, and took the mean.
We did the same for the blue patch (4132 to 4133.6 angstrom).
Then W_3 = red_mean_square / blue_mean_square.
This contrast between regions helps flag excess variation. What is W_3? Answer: 0.1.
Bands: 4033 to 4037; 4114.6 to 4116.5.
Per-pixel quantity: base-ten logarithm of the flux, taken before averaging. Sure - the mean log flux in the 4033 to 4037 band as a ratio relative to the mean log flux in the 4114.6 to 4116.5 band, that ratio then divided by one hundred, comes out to 0.0090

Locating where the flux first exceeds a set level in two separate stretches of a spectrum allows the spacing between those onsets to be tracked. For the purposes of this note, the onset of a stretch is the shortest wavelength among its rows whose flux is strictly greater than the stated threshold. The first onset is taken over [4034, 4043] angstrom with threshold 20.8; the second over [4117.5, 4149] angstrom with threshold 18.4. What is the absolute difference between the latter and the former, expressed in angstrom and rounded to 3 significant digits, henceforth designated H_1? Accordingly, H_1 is 80.7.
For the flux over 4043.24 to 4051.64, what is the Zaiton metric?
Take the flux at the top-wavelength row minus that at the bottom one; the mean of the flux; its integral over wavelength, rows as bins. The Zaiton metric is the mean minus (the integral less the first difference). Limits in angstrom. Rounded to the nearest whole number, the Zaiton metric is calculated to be -112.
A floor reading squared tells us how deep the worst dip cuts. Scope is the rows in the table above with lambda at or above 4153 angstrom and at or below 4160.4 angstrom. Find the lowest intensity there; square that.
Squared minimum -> 269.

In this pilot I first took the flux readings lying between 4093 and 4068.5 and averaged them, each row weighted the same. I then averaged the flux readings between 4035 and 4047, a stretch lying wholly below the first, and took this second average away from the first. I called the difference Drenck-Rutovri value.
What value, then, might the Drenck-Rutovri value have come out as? 1.9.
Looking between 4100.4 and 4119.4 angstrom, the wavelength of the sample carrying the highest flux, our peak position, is 4114.15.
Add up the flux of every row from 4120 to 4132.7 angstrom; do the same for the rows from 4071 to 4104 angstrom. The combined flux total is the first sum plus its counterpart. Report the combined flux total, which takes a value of 957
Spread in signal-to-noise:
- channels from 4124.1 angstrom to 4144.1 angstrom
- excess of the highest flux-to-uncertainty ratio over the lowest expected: 6.9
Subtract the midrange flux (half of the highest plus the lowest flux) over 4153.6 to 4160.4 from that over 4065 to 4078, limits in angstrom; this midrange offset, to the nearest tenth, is -2.5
